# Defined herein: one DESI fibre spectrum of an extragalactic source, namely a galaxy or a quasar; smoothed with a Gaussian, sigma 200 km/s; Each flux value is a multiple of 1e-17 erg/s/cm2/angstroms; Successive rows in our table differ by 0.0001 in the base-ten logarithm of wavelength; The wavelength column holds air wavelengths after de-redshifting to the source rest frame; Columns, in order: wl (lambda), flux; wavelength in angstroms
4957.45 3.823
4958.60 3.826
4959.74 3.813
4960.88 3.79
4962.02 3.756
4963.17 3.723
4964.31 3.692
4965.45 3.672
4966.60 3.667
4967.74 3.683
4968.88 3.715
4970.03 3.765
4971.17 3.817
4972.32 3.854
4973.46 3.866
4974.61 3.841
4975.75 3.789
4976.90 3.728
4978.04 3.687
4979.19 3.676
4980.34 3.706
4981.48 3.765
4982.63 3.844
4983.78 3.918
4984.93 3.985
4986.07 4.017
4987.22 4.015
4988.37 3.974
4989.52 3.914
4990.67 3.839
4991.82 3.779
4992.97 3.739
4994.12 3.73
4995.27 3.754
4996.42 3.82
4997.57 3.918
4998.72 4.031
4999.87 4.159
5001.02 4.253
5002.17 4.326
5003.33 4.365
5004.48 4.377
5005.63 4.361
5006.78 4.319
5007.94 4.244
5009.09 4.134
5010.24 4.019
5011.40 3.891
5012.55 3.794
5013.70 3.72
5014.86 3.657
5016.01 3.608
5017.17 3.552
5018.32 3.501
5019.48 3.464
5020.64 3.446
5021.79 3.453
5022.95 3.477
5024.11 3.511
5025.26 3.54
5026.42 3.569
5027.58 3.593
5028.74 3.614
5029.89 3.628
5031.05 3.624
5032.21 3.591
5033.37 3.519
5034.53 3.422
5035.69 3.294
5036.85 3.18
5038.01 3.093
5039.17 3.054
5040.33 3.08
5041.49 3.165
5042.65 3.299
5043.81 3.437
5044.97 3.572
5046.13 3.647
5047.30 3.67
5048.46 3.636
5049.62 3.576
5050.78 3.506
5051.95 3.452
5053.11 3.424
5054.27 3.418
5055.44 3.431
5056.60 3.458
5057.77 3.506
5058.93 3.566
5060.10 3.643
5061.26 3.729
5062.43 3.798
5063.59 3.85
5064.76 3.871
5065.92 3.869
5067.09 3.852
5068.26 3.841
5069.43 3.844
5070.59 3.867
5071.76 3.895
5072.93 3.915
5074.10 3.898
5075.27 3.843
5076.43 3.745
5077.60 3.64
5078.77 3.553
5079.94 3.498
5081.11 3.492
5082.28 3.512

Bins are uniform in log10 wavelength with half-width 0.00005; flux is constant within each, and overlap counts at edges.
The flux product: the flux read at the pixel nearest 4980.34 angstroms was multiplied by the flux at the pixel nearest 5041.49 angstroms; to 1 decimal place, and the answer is 11.7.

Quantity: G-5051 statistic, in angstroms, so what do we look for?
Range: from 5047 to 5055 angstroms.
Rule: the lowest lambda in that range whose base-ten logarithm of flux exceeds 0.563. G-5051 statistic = 5047.30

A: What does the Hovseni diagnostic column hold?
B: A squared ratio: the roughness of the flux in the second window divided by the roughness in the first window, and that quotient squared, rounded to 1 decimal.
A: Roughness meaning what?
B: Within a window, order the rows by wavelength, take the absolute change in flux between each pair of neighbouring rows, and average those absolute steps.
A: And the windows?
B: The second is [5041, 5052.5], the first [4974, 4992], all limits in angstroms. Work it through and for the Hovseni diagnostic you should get 2.6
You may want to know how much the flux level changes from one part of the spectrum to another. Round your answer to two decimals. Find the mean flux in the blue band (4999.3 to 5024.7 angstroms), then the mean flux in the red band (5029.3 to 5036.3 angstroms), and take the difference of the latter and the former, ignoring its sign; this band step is 0.38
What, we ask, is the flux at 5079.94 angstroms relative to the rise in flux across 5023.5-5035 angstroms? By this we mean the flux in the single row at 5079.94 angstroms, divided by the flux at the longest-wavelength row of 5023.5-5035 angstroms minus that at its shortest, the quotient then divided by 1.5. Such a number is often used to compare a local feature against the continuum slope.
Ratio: -26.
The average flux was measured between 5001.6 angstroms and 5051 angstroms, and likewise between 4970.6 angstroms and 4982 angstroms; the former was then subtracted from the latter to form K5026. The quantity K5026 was 0.13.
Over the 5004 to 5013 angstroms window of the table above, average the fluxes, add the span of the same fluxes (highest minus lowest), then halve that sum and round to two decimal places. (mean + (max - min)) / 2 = 2.36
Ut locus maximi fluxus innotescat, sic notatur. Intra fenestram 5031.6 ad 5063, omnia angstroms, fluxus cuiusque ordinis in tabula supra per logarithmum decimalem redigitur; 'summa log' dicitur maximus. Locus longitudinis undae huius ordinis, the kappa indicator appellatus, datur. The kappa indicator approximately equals 5062.43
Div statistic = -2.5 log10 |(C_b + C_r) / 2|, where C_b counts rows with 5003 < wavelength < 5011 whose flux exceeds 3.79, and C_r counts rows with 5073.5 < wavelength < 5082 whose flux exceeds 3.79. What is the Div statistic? -1.6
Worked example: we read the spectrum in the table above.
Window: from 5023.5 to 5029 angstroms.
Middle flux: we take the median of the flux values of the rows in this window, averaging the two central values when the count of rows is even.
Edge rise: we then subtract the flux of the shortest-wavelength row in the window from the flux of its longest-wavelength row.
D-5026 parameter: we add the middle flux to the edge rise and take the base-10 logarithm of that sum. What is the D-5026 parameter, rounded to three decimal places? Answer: 0.565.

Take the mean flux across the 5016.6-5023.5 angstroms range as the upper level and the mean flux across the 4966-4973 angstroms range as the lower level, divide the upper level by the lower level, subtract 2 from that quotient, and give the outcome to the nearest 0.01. -1.07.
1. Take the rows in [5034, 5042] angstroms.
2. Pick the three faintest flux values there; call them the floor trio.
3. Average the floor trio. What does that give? 3.1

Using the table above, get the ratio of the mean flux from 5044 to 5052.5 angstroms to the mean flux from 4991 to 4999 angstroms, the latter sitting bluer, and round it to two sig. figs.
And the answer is 0.94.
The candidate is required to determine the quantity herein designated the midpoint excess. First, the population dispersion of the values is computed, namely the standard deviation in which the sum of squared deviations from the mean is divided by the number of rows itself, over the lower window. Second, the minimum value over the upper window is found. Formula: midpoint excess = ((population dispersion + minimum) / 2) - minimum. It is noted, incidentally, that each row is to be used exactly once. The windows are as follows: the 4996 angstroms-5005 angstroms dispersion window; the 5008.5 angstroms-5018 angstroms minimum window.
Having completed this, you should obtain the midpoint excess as -1.68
